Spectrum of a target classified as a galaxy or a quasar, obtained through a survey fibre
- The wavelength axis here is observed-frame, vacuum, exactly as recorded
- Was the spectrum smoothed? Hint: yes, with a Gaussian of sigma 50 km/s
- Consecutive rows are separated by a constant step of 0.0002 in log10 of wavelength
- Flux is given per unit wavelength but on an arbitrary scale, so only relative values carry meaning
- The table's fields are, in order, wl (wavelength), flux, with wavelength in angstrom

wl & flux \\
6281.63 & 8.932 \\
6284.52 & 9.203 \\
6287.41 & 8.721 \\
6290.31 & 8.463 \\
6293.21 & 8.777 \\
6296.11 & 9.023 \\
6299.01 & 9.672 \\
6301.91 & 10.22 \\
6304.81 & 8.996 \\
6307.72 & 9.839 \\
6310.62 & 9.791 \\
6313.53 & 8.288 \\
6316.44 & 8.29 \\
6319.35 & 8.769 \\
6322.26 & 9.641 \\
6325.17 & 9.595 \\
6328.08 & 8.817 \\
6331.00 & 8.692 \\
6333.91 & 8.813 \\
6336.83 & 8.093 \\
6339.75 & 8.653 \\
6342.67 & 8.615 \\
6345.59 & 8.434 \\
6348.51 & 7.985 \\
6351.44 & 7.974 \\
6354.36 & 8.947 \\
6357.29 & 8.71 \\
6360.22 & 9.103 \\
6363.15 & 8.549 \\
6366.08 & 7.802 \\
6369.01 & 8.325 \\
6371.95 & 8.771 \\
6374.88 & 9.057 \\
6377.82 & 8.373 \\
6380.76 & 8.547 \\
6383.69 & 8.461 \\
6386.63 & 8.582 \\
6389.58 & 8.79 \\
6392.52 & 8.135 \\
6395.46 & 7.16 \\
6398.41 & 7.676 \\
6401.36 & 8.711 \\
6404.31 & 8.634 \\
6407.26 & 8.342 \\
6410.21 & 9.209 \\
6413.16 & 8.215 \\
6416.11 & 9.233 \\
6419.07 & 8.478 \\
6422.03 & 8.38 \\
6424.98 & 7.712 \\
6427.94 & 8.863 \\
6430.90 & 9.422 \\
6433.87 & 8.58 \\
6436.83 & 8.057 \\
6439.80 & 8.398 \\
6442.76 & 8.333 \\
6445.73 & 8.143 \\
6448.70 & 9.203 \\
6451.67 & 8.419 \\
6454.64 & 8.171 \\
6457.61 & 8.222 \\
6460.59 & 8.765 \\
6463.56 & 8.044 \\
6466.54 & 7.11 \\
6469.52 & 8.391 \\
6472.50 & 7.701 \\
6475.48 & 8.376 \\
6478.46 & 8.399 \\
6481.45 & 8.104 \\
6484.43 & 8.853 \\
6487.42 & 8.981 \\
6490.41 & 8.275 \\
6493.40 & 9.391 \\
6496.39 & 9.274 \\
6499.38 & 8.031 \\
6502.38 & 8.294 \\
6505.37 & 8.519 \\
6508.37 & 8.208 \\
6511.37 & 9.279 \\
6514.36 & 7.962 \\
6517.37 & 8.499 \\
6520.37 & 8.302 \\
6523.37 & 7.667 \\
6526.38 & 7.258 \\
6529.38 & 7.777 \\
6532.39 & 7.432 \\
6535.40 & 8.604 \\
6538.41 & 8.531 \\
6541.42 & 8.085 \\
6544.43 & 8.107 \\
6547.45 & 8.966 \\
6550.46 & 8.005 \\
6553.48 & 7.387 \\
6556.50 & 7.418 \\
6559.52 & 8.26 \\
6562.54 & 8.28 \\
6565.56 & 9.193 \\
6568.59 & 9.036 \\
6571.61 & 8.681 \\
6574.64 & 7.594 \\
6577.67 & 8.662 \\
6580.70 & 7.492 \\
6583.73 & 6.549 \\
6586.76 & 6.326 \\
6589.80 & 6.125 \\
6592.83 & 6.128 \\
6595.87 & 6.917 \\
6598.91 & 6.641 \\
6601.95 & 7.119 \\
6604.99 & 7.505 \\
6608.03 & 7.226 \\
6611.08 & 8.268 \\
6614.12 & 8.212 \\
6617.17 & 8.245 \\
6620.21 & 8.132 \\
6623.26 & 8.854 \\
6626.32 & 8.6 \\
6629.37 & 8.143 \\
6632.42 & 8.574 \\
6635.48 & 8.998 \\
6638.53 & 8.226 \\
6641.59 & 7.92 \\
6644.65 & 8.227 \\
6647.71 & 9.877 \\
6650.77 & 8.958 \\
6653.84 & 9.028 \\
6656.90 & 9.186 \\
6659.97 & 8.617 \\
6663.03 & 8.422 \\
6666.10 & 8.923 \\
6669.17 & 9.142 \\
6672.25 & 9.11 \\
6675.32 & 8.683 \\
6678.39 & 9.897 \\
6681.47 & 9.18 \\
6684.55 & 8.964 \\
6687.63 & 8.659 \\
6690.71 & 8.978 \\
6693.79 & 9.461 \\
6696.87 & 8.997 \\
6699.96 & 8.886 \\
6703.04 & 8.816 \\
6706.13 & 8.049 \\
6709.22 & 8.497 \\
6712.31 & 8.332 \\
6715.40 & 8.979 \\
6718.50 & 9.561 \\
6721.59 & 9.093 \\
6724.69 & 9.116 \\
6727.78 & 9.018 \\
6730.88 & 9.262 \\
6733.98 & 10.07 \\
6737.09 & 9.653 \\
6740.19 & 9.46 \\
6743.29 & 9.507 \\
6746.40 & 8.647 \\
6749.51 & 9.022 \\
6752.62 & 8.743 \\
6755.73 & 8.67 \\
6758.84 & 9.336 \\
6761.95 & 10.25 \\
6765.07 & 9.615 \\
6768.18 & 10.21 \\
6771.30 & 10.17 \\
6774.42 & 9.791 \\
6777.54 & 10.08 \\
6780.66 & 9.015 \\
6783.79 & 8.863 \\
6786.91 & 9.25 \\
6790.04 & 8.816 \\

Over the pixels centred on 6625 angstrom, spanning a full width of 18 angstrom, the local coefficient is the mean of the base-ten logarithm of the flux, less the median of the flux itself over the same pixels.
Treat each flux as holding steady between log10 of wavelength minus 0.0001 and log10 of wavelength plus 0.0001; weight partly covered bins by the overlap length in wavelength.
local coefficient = -7.5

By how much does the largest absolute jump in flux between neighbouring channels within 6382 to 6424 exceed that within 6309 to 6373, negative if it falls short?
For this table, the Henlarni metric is -0.47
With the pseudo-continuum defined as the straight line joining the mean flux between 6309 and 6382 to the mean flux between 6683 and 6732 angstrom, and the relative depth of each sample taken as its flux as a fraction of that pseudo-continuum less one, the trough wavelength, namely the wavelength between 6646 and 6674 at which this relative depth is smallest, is 6663.03 angstrom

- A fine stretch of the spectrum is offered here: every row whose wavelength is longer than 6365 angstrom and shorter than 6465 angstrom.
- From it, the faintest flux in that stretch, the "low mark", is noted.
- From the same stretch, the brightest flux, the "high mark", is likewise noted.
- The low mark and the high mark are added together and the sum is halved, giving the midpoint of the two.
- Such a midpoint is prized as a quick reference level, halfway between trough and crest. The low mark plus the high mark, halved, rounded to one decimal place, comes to 8.3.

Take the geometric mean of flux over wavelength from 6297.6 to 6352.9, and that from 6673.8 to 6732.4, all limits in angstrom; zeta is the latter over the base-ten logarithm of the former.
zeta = 9.4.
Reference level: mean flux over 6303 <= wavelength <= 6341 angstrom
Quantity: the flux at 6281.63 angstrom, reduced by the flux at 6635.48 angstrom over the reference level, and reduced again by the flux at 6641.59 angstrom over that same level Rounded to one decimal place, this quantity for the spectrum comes 7.0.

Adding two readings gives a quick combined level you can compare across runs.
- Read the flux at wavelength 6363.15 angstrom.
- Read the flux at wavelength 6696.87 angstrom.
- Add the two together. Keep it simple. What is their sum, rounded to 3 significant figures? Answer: 17.5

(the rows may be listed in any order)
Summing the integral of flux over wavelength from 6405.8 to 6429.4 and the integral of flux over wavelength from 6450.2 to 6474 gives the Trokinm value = 395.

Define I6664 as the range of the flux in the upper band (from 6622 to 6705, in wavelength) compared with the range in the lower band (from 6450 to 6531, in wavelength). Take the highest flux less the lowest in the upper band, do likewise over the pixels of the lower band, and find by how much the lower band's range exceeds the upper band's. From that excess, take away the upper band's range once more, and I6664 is -1.7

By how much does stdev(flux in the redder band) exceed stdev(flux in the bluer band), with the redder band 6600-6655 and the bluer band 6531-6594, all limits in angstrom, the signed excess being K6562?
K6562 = -0.27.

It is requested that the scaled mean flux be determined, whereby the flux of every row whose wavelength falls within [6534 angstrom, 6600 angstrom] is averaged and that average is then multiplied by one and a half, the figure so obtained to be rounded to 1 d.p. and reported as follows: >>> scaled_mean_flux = 11.7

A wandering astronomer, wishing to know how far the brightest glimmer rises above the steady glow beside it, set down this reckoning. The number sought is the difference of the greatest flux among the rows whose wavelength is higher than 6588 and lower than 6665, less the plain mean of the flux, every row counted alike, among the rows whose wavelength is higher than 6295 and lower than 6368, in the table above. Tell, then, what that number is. 1.0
